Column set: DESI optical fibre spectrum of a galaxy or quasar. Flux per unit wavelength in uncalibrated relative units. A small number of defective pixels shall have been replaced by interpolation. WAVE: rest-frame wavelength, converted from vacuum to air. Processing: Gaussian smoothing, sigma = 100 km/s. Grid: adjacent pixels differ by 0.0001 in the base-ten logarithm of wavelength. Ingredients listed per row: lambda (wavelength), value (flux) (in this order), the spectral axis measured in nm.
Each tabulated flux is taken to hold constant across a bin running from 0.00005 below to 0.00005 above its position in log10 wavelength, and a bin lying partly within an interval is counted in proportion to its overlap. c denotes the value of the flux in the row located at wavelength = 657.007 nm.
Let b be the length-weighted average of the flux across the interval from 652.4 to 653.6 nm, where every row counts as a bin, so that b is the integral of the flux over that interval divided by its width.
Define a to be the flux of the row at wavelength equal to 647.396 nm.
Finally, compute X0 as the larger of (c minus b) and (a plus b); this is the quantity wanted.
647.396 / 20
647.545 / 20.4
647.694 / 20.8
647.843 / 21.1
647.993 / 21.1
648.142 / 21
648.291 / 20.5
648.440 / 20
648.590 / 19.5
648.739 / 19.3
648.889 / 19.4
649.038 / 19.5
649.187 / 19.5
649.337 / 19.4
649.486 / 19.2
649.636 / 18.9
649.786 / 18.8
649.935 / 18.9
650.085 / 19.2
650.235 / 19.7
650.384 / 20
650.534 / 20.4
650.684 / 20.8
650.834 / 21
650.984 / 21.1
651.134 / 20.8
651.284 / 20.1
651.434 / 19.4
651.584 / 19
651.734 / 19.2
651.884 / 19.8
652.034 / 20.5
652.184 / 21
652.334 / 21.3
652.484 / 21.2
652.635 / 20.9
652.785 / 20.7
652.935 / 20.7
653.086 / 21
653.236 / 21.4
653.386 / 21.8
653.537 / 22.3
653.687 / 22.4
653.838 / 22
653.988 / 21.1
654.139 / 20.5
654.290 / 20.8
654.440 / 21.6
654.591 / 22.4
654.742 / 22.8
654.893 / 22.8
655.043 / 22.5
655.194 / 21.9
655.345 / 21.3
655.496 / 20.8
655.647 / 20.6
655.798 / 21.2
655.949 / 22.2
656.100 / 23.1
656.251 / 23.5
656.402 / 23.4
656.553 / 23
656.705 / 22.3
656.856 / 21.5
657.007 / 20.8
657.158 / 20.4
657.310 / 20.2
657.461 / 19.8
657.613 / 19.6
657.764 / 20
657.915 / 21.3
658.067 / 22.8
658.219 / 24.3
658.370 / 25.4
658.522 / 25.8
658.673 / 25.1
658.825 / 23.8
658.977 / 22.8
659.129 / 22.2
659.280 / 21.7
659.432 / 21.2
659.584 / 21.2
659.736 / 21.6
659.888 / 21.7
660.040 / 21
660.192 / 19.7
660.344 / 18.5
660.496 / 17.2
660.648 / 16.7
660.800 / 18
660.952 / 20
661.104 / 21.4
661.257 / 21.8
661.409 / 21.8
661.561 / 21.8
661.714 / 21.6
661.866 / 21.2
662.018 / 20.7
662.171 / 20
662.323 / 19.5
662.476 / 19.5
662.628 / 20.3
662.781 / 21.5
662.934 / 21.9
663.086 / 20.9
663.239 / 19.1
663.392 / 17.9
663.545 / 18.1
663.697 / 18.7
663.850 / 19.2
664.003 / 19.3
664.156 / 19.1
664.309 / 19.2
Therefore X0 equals 41.2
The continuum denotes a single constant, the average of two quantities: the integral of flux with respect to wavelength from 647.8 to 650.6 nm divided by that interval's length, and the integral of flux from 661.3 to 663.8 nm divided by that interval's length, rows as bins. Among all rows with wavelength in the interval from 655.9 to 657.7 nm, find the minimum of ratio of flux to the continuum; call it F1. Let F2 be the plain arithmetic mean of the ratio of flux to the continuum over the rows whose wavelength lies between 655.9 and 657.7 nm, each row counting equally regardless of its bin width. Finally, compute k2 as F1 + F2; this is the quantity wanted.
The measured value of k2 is 2.06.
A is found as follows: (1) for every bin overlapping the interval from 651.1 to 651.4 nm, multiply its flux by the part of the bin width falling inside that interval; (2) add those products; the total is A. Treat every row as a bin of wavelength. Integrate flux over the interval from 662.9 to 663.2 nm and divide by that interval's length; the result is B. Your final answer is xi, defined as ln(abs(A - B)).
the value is 2.71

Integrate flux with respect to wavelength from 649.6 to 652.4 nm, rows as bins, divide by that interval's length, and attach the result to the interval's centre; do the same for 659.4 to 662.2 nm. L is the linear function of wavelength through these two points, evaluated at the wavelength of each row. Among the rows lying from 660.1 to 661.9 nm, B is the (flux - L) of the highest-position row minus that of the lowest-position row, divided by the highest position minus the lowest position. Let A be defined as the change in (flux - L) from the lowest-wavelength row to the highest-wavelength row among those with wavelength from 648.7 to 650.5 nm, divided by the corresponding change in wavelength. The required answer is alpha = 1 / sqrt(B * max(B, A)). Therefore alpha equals 1.2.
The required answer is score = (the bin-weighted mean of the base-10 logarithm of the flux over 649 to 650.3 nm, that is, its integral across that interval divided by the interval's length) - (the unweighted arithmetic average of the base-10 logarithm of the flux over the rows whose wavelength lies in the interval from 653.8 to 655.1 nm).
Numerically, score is -0.06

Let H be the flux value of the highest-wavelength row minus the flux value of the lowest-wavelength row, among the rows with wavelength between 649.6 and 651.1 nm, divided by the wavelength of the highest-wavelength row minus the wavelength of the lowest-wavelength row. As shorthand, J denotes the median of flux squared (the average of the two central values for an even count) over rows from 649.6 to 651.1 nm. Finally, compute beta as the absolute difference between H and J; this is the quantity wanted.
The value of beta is 392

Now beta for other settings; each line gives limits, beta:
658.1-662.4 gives 463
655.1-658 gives 454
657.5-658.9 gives 563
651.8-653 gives 432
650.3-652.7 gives 426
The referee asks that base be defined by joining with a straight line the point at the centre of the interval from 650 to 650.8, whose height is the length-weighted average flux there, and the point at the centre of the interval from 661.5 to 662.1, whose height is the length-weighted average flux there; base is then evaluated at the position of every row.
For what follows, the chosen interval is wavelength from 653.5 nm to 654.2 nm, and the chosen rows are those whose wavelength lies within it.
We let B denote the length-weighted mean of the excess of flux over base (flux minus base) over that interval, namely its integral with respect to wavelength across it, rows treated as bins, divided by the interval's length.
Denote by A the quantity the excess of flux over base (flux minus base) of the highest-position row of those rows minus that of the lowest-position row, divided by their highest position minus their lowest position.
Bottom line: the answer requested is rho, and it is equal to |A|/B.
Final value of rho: 2.5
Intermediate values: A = -3.1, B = 1.23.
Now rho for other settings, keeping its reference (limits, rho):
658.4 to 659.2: 2.0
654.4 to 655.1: 0.7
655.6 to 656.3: 3.2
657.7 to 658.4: 5.0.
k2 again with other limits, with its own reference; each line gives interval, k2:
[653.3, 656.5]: 2.12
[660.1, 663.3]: 1.84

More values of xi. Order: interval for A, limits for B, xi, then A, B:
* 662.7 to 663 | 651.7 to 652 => 2.58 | 6.5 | 19.7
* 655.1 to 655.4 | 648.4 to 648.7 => 2.58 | 6.5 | 19.6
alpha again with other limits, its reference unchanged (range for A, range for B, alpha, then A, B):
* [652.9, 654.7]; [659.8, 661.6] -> 6.6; 1.0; 0.0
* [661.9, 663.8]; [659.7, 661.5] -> 12.1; -1.2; 0.1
